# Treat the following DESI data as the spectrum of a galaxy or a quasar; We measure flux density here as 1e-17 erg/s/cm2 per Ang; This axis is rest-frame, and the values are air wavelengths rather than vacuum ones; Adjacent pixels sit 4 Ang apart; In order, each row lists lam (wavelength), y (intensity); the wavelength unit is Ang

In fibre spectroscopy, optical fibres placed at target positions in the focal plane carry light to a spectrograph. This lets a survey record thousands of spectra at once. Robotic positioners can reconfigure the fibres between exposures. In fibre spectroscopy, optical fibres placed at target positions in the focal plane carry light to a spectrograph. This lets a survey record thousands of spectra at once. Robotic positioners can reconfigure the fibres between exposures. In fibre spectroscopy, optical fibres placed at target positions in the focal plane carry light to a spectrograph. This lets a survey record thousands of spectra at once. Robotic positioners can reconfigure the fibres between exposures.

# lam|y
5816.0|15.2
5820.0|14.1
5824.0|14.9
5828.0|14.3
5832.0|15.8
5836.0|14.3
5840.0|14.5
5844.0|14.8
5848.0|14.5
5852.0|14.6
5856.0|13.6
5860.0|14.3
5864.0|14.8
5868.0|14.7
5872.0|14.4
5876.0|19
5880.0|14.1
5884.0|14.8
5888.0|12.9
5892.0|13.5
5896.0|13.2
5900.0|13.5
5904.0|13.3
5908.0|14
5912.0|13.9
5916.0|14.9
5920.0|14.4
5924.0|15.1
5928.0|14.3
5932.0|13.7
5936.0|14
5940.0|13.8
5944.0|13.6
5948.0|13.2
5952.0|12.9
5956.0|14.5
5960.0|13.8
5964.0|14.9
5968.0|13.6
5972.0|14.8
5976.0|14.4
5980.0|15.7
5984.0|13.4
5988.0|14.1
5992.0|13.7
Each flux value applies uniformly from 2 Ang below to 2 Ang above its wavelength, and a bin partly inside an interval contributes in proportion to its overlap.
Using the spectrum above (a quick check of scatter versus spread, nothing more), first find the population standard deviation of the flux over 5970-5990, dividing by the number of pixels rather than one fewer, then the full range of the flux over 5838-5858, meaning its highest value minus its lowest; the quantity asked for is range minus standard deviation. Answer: 0.44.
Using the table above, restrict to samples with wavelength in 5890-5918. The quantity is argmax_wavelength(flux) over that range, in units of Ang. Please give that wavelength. 5916.0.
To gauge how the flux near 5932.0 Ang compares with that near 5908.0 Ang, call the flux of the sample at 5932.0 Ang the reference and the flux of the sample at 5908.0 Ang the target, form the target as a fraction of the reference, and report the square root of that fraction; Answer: 1.01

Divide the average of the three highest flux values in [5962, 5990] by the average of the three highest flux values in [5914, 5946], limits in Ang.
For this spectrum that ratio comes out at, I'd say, 1.02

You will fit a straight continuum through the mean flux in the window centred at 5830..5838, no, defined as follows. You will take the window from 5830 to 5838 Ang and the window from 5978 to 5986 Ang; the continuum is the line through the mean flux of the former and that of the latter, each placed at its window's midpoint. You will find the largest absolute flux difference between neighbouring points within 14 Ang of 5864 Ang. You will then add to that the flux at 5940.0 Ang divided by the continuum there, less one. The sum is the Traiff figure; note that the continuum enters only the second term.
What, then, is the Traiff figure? 4.5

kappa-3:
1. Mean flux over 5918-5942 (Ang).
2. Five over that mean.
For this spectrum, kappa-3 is 0.352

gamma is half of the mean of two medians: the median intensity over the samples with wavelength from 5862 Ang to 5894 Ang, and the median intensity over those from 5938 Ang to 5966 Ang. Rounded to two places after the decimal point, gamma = 7.09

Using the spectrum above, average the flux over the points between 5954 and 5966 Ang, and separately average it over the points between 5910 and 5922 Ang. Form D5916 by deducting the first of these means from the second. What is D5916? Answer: 0.0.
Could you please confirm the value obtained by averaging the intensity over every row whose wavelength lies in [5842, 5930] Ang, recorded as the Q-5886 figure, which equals 14.4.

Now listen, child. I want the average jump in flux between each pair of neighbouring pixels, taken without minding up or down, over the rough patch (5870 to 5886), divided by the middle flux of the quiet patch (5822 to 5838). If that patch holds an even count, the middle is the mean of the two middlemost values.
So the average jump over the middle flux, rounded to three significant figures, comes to 0.233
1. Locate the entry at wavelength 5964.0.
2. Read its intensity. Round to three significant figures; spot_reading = 14.9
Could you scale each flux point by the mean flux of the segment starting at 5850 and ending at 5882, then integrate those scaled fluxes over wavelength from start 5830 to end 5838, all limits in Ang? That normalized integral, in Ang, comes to 8.1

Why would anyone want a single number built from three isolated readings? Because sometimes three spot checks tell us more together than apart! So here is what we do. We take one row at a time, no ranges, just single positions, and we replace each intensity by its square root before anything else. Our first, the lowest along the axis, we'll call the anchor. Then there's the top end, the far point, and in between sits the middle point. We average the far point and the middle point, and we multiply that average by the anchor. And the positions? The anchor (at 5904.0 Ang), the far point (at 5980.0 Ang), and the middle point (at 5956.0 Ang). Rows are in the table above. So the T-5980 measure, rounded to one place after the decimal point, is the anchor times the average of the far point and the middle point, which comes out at 14.2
